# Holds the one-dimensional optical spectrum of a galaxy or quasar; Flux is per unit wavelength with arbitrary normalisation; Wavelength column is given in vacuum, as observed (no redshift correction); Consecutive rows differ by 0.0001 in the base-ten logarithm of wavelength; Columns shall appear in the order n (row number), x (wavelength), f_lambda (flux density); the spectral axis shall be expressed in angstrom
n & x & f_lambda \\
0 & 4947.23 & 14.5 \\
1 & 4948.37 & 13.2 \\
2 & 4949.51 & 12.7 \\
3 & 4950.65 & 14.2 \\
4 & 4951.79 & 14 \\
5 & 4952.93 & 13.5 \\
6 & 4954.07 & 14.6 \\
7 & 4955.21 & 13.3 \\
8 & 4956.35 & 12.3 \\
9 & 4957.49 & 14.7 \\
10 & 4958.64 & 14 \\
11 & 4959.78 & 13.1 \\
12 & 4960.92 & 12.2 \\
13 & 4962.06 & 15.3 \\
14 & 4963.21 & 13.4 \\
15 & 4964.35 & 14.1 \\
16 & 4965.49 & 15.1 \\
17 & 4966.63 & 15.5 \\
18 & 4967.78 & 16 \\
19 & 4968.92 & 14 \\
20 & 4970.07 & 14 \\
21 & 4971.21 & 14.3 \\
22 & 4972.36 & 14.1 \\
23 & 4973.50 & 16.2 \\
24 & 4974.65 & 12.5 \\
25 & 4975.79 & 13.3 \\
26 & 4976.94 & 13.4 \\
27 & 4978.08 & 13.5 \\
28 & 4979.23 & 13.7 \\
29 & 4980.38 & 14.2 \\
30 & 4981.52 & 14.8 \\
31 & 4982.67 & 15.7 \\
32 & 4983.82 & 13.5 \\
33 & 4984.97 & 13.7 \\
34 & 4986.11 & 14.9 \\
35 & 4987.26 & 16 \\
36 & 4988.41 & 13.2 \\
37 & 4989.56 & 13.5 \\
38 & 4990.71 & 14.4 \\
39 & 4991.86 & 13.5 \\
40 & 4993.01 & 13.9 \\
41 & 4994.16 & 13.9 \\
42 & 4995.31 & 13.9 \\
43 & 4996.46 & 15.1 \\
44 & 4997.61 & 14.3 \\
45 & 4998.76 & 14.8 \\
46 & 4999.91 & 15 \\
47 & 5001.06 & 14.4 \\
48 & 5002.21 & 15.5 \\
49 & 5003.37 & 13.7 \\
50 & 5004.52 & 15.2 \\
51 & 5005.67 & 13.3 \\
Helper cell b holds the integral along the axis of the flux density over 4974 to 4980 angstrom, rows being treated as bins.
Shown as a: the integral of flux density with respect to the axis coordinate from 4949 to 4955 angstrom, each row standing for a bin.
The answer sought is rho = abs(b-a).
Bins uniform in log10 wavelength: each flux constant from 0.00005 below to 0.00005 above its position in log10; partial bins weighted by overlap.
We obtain 3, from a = 83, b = 80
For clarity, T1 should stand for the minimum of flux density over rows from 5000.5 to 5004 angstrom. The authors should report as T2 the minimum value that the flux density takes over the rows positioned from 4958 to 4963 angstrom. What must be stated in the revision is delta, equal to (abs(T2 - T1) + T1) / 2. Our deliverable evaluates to 7.6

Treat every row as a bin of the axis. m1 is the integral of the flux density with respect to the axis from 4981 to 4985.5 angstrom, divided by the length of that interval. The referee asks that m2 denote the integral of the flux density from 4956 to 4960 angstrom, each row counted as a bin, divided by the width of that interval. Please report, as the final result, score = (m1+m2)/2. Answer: 14.0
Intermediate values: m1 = 14.4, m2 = 13.6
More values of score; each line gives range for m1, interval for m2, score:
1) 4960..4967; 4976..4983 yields 14.2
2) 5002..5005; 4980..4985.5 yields 14.5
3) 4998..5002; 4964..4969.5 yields 14.9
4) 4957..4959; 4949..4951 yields 13.9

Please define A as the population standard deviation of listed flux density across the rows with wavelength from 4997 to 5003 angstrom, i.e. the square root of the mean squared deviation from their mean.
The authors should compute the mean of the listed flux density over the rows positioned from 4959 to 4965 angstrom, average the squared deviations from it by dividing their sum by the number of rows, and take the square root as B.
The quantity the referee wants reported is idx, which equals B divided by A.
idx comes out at 2.39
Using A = 0.43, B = 1.0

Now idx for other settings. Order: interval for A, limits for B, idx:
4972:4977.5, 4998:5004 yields 0.48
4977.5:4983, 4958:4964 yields 1.29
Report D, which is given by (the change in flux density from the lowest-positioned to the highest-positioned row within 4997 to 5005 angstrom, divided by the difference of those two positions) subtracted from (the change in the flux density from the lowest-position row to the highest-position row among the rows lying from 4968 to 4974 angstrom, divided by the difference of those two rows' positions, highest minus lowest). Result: 0.35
